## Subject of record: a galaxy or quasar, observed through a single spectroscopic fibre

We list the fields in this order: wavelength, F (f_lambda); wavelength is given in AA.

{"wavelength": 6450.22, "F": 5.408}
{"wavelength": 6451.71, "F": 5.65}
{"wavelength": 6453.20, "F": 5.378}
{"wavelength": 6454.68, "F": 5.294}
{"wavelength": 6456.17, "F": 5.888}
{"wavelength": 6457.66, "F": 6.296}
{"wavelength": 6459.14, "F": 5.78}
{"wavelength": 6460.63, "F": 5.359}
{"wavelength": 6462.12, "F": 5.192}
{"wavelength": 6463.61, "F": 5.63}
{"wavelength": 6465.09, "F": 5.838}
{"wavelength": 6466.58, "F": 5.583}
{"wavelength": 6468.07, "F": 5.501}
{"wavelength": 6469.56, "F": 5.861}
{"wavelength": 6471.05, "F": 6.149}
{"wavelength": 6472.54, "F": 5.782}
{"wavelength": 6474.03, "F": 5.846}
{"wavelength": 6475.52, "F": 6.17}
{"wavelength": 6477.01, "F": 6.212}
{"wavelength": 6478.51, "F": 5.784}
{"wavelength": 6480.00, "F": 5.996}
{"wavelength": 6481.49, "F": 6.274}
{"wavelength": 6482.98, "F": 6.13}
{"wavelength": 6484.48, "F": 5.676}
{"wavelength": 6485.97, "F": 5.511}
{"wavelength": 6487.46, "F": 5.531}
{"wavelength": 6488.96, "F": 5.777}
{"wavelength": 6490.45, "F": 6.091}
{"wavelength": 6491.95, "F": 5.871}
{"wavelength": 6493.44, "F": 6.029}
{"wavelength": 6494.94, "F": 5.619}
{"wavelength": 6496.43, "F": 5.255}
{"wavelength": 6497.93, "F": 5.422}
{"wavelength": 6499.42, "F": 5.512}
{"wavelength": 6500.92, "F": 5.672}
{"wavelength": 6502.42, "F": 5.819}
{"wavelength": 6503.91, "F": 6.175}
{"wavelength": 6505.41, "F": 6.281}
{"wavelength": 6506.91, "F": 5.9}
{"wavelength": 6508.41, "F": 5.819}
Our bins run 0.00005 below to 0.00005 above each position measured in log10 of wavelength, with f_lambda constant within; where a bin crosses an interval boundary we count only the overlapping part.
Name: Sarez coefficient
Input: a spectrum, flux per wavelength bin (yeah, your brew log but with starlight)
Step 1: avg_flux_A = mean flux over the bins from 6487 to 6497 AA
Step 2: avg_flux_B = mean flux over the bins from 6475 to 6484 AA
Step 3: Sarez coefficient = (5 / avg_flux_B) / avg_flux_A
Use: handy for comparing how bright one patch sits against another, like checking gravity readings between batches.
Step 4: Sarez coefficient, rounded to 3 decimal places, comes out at 0.143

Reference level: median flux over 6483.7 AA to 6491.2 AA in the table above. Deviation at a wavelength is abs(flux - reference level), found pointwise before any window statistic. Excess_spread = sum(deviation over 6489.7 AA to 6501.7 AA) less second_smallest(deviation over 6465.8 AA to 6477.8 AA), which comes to 1.8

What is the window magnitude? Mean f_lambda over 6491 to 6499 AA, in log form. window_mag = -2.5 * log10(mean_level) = -1.88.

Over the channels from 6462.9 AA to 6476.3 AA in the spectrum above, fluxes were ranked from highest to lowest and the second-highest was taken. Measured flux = 6.149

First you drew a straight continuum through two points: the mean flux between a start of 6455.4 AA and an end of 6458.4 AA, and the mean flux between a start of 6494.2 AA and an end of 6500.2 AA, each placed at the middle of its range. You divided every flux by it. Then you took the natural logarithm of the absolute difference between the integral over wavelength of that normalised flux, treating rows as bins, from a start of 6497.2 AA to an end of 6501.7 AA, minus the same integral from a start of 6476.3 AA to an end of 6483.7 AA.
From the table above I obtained 1.2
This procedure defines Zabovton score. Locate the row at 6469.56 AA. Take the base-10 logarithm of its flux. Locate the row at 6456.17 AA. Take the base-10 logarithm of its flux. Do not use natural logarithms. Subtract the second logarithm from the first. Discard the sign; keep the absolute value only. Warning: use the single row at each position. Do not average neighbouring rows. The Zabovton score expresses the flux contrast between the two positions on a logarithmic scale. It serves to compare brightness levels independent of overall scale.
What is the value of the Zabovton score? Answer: 0.00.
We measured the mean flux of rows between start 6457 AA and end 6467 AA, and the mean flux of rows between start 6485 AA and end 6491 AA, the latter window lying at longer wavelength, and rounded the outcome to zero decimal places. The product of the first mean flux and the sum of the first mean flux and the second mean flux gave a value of 65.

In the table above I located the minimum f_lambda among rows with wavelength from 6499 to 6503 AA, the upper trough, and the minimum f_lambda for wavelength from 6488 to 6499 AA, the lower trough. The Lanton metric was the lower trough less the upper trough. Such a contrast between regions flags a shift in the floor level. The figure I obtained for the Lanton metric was -0.26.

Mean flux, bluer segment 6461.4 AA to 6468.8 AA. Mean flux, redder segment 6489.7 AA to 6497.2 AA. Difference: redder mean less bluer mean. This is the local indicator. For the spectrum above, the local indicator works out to 0.2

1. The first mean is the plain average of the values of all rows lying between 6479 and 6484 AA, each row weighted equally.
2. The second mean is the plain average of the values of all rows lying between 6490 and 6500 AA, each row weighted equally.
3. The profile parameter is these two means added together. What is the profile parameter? 11.8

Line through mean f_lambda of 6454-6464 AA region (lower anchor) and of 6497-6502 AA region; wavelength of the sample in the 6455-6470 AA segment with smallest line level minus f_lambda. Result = 6457.66 AA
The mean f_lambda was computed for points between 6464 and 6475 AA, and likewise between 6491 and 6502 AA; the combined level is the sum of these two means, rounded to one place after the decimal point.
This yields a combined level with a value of 11.4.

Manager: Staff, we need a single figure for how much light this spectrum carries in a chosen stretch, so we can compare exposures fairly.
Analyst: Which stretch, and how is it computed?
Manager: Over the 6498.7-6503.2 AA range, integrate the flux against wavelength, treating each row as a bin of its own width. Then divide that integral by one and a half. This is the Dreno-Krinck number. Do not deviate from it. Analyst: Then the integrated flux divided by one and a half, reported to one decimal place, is 17.0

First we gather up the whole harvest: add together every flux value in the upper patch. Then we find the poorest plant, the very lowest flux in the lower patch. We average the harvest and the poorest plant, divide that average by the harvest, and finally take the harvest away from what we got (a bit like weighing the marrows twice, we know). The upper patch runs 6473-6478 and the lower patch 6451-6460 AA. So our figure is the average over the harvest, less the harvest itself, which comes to -17.6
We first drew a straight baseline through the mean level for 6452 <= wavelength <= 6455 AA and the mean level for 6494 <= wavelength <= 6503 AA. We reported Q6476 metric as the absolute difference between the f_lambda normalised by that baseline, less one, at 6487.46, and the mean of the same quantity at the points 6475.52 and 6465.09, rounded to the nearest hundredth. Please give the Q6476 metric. 0.10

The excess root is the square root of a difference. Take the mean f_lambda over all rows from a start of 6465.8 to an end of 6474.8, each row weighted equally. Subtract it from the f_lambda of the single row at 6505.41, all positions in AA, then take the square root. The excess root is 0.70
